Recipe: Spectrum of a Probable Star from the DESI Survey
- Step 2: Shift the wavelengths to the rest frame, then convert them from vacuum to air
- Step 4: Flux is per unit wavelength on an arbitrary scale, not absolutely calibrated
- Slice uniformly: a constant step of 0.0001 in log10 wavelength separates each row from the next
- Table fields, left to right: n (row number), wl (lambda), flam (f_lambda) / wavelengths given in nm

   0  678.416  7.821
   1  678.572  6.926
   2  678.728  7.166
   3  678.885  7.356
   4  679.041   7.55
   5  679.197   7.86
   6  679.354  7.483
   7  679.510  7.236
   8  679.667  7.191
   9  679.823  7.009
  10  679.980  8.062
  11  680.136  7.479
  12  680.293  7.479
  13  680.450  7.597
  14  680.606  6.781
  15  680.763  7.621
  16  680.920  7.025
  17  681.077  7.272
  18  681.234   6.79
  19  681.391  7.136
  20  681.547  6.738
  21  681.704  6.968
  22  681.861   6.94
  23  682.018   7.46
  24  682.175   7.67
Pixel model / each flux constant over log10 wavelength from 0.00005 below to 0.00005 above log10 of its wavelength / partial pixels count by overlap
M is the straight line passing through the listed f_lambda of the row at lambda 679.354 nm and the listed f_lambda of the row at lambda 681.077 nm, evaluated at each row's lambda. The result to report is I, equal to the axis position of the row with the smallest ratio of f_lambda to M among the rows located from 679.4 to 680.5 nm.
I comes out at 679.823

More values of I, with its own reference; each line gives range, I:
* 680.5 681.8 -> 680.606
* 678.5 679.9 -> 678.572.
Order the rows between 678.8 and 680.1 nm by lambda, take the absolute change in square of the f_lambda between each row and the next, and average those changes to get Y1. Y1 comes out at 5.2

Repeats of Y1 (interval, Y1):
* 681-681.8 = 5.1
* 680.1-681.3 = 6.4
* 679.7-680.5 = 6.7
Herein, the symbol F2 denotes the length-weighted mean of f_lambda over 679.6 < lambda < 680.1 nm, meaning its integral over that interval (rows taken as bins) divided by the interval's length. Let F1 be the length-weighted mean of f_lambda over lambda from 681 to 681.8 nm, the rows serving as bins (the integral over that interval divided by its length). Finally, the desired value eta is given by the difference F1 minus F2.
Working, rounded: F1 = 7.0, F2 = 7.44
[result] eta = -0.5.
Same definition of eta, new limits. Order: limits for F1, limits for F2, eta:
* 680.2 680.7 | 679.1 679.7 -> -0.2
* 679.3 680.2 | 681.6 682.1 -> 0.3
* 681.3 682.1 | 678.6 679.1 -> -0.3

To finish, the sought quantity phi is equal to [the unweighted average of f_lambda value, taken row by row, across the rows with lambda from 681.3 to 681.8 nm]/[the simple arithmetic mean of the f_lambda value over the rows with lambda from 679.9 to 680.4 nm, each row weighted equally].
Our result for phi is 0.91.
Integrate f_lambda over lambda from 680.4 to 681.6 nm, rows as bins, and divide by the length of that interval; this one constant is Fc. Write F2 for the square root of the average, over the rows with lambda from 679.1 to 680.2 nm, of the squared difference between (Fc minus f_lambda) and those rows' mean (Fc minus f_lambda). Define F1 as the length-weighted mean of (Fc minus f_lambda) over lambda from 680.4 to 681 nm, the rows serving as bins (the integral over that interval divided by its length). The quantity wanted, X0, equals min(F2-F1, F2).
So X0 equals 0.35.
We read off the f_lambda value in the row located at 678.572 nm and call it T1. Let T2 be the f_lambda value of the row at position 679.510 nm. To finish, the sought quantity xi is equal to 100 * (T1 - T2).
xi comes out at -31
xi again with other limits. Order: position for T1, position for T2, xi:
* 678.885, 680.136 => -12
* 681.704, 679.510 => -27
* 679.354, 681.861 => 54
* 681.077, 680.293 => -21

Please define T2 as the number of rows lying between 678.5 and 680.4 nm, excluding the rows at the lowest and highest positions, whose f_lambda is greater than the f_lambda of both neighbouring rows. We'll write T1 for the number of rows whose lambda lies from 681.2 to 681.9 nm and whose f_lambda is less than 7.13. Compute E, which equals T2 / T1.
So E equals 0.5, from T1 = 4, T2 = 2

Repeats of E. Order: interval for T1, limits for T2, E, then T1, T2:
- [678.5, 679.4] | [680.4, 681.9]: 4.0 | 1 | 4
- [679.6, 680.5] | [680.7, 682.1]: 3.0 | 1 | 3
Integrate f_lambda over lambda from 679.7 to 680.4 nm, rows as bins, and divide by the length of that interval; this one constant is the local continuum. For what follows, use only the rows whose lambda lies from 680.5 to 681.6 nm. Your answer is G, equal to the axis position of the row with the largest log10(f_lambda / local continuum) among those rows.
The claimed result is 680.763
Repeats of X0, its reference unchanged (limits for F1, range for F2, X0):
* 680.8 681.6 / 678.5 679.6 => 0.19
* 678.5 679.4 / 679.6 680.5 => 0.33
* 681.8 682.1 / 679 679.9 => 0.28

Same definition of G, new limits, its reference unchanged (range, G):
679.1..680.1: 679.980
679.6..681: 679.980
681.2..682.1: 682.018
